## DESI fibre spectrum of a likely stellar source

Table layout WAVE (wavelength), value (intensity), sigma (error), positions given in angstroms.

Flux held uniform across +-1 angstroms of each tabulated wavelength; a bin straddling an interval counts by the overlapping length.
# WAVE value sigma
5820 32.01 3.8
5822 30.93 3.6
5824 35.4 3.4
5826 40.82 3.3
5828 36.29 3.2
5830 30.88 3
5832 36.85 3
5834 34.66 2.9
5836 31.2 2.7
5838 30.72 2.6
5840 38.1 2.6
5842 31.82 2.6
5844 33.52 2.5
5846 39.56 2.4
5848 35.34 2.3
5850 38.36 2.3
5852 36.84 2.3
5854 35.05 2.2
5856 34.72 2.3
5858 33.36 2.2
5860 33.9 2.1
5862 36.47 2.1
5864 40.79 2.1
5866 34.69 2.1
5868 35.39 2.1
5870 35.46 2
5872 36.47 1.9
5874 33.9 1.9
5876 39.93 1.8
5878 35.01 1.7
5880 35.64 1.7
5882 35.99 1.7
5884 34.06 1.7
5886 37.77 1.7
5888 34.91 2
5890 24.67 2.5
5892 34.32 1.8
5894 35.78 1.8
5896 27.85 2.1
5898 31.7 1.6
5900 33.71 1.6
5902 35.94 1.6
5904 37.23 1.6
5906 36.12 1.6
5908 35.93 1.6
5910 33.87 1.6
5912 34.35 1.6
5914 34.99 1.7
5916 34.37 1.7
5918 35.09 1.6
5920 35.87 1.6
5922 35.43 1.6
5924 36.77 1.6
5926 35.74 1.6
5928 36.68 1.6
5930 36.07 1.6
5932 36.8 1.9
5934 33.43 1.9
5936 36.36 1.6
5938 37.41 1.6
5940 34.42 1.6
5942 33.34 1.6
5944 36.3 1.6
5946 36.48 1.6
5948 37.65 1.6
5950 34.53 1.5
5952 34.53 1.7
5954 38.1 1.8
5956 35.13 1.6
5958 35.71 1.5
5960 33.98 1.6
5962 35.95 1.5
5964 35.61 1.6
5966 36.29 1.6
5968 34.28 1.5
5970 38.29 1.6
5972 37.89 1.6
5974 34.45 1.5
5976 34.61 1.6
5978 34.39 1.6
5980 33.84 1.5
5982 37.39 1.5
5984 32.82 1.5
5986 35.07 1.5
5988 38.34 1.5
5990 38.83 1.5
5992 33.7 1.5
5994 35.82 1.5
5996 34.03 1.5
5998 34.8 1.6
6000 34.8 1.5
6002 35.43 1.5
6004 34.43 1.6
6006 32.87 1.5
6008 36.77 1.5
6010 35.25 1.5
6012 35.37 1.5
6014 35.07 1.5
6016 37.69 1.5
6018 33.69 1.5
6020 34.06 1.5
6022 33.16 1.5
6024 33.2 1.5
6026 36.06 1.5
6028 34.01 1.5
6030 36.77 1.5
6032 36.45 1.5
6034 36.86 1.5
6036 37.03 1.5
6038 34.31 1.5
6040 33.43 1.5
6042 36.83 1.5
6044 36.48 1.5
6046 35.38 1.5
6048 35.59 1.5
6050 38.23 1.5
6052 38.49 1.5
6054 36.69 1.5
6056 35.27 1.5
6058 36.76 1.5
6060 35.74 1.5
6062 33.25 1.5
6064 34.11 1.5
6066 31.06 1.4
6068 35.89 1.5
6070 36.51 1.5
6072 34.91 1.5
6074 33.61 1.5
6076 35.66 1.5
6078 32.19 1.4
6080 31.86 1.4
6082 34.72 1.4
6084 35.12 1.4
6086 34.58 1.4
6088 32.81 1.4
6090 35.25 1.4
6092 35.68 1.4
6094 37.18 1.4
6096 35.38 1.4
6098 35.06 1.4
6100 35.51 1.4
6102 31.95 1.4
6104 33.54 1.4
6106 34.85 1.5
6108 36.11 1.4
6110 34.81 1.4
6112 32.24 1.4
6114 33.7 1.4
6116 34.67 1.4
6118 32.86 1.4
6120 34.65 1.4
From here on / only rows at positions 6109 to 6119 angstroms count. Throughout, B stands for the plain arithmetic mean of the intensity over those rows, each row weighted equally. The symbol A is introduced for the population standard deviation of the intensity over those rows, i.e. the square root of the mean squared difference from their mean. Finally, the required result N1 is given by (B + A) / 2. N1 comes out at 17.3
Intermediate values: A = 1.0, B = 33.7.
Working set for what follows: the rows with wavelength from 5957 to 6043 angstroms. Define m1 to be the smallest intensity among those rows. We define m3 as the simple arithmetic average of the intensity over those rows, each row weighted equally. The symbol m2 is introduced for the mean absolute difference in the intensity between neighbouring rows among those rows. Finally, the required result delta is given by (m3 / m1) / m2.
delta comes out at 0.63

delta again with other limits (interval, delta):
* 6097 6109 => 0.66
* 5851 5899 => 0.43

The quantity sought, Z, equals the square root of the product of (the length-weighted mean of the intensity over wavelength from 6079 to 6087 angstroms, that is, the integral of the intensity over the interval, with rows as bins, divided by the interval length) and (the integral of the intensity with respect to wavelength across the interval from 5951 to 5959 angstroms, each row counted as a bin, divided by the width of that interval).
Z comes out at 35.0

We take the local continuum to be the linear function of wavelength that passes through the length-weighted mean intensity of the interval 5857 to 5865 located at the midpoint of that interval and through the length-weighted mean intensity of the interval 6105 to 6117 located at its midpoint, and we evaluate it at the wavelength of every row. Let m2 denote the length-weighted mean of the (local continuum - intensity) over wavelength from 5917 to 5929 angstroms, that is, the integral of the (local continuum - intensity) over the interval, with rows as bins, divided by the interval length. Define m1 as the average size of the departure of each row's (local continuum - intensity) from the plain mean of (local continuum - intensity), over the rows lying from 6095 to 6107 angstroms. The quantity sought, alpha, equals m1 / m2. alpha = -4.7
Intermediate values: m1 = 1.08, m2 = -0.23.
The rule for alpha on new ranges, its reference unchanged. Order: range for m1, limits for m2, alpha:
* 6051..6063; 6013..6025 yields 2.3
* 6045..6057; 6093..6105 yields -4.1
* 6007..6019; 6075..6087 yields 1.8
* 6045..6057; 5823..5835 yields 2.2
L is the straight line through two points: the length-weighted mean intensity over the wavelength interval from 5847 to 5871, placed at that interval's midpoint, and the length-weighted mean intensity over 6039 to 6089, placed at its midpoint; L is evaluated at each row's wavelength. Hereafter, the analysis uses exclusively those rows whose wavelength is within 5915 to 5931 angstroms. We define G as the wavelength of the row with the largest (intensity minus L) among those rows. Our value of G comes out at 5924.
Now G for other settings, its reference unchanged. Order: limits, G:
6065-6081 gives 6070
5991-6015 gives 6008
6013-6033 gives 6016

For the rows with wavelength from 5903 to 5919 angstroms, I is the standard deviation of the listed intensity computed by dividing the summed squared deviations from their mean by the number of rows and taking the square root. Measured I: 1.0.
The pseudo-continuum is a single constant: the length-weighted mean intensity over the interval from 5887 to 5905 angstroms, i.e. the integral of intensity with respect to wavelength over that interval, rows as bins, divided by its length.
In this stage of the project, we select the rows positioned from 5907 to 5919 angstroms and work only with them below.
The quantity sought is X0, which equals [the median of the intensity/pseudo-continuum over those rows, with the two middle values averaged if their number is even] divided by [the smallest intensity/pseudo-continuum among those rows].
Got 1.02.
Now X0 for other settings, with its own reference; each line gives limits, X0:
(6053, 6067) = 1.14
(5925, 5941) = 1.08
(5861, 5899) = 1.43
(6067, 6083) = 1.09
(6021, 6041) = 1.06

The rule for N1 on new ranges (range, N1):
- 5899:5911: 18.4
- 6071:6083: 17.6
